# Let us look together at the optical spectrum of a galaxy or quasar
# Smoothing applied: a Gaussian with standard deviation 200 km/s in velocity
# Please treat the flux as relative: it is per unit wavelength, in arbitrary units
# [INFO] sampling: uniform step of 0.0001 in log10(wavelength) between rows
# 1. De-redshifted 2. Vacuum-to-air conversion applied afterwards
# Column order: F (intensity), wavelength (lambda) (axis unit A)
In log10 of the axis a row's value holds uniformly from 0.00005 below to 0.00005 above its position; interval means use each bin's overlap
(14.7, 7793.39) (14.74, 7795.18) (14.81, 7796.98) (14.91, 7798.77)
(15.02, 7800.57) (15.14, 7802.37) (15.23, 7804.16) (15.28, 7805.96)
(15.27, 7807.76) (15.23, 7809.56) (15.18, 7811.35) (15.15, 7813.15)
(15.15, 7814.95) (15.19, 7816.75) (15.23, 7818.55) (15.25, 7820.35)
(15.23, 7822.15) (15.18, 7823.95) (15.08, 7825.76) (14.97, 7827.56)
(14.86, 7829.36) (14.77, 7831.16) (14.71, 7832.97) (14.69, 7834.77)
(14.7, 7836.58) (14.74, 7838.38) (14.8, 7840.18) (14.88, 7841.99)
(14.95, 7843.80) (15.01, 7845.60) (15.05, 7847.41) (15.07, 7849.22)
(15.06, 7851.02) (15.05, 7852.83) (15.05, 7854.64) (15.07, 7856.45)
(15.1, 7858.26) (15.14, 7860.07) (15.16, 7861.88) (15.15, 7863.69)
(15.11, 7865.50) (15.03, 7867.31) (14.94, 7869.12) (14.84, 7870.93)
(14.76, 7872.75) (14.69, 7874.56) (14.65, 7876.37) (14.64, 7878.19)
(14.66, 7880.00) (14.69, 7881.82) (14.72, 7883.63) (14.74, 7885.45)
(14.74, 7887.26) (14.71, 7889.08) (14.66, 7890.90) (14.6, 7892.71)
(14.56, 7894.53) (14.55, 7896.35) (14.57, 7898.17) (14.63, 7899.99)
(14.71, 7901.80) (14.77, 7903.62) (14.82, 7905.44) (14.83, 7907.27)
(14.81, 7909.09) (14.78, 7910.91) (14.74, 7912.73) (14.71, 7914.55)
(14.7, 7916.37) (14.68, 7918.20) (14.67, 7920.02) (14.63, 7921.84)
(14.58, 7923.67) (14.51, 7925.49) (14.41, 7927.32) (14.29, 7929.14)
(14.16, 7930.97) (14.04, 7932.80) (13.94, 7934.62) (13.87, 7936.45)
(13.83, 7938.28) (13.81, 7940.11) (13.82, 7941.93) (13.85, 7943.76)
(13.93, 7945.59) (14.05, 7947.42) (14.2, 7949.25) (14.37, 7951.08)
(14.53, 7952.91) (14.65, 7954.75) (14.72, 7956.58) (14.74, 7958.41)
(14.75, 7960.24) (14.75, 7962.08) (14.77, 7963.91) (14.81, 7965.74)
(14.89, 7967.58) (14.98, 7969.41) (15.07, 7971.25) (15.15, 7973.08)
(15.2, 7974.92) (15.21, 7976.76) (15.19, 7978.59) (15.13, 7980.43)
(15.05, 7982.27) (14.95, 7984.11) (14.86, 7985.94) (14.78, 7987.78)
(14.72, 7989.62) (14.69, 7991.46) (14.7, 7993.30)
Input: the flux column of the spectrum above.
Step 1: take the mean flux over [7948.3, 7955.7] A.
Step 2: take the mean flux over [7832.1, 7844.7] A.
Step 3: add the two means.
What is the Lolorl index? 29.2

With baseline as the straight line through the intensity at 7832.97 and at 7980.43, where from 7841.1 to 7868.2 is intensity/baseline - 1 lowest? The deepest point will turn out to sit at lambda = 7841.99 A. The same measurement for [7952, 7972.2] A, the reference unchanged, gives 7952.91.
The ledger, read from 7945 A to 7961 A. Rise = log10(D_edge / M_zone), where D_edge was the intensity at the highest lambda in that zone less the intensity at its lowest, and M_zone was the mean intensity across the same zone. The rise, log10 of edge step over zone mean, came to -1.2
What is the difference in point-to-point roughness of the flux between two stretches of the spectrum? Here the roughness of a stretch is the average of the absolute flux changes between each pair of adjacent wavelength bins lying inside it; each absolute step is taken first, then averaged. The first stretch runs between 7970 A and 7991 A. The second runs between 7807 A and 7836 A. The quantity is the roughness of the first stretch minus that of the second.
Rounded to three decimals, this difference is 0.011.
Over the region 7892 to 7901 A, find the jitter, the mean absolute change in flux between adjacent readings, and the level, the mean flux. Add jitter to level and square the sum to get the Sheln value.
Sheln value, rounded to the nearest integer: 214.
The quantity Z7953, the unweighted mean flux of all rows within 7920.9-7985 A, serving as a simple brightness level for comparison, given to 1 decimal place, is 14.5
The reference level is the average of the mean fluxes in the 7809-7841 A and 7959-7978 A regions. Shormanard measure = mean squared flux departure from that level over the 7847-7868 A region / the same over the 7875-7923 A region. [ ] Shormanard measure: 0.14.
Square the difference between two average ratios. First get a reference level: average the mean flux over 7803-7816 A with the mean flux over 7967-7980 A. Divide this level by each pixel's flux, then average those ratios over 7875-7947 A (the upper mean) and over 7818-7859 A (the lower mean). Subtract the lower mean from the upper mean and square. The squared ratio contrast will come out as 0.0012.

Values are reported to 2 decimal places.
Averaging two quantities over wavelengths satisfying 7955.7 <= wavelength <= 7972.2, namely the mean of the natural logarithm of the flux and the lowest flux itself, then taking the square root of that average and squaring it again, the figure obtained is 8.71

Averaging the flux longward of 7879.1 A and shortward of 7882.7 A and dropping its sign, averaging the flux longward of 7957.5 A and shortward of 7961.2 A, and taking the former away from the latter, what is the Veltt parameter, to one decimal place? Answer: 0.1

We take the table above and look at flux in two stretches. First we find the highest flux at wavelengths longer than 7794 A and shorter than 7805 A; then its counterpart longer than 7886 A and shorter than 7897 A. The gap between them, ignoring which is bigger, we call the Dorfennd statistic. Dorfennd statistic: 0.49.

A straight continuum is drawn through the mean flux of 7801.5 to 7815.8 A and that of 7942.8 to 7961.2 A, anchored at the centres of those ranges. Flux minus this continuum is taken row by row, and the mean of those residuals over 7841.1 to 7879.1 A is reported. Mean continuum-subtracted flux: 0.06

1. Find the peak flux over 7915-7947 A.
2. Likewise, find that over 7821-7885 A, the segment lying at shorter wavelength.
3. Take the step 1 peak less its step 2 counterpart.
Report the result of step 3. -0.53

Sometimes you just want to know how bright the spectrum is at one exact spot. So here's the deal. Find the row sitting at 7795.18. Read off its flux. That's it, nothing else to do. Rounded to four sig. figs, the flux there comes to 14.74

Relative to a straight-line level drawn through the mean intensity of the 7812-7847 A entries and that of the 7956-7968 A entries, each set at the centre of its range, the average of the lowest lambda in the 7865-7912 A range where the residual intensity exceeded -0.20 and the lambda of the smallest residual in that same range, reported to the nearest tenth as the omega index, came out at 7880.9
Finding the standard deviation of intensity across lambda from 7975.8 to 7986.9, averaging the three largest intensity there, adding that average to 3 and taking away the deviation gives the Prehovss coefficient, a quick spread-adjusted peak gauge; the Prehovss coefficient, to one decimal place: 18.0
